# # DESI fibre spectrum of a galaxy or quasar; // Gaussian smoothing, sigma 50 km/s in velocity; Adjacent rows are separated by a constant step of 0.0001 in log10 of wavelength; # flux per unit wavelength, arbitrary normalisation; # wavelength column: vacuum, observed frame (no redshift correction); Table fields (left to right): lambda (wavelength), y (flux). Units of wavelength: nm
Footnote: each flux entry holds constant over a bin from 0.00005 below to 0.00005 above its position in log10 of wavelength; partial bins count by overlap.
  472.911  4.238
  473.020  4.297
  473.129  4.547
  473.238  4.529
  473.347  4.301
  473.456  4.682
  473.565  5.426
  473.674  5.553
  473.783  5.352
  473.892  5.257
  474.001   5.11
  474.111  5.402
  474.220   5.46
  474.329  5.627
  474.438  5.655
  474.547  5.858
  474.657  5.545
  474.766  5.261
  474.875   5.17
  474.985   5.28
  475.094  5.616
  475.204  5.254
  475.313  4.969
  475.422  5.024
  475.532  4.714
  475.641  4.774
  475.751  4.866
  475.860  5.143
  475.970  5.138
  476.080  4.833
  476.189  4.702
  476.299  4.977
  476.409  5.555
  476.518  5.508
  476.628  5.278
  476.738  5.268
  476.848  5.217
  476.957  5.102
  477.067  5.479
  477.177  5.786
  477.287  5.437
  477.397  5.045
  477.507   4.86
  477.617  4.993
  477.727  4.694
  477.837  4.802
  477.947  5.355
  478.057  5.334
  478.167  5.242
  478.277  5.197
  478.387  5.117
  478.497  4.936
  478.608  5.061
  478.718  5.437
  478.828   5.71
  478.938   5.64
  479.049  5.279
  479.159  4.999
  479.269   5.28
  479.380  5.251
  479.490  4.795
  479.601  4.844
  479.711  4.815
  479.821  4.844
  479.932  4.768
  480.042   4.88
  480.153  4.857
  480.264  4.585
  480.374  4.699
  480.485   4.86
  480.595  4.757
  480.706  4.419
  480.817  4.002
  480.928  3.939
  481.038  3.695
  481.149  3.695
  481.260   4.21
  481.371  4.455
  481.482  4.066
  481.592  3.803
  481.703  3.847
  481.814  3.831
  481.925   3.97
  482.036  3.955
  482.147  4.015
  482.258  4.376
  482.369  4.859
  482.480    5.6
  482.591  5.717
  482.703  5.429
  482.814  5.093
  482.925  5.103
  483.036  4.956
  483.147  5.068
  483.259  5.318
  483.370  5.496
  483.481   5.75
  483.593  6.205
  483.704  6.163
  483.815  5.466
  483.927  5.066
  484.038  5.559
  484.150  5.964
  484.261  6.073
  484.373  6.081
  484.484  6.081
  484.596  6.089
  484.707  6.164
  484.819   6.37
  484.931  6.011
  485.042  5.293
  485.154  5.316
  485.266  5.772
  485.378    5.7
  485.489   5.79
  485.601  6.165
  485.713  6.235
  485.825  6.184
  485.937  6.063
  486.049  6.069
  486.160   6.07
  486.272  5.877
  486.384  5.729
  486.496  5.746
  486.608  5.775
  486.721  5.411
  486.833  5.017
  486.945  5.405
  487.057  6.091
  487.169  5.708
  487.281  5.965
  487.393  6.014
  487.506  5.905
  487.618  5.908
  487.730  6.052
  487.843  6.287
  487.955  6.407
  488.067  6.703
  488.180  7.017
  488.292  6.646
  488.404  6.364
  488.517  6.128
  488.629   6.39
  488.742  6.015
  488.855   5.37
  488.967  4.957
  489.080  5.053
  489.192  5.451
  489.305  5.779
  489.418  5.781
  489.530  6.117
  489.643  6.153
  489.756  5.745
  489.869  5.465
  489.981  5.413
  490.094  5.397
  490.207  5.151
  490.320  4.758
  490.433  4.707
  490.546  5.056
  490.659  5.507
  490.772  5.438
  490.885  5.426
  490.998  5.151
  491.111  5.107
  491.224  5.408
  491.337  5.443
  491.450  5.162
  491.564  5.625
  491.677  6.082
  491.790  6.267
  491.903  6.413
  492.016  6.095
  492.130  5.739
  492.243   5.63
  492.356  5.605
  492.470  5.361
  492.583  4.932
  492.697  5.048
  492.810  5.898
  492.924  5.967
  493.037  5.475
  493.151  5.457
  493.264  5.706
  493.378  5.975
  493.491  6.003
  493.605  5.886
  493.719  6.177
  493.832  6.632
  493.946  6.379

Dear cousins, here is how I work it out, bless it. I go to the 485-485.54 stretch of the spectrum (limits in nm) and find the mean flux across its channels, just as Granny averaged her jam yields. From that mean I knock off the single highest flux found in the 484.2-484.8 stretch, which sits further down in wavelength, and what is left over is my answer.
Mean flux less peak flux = -0.59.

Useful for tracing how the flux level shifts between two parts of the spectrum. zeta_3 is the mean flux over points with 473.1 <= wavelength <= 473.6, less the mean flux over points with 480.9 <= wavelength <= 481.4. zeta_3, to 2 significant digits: 0.70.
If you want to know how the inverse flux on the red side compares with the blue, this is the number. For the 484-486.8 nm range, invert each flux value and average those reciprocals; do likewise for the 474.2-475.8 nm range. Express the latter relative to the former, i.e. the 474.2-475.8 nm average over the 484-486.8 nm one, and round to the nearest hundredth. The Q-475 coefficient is 1.12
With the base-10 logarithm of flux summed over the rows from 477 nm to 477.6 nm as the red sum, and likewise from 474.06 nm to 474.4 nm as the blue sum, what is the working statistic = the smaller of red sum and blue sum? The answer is 2.2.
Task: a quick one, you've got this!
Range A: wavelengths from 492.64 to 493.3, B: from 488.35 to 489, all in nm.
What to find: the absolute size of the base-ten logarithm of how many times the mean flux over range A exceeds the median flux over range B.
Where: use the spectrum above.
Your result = 0.036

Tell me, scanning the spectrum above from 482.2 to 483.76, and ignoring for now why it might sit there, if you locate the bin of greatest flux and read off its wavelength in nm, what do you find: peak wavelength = 483.593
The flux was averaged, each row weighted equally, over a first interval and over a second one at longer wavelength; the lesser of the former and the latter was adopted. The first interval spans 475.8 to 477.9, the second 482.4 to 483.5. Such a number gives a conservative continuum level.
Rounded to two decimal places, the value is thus 5.15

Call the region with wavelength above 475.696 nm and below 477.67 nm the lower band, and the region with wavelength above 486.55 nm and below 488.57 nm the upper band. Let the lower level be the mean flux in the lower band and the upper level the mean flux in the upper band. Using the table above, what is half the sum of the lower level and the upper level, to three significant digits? 5.61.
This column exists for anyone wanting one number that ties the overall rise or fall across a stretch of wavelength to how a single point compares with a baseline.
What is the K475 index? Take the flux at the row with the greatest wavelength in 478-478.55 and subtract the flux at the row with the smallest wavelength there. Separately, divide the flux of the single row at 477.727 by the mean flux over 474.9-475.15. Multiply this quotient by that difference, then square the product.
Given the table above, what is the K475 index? 0.12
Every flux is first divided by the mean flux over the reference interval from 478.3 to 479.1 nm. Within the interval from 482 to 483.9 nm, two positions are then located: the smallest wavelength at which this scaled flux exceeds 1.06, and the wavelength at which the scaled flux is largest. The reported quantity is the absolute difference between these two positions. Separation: 1.00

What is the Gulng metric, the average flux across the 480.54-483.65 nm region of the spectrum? 4.6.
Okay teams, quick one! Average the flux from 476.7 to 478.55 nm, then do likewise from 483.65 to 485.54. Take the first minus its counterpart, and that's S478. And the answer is -0.65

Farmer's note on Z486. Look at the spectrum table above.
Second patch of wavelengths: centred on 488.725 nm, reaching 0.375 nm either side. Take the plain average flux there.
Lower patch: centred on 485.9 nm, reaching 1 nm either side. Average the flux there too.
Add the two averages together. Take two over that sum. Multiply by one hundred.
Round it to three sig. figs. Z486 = 17.3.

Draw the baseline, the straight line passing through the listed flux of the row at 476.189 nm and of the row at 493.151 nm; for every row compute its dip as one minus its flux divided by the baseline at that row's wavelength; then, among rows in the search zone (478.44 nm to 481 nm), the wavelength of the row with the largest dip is 480.928 nm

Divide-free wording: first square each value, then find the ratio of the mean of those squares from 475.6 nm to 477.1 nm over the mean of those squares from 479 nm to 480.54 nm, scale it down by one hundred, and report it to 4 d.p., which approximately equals 0.0109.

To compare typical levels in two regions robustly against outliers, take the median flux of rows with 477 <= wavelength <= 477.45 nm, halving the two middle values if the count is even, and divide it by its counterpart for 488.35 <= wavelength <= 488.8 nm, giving 0.87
